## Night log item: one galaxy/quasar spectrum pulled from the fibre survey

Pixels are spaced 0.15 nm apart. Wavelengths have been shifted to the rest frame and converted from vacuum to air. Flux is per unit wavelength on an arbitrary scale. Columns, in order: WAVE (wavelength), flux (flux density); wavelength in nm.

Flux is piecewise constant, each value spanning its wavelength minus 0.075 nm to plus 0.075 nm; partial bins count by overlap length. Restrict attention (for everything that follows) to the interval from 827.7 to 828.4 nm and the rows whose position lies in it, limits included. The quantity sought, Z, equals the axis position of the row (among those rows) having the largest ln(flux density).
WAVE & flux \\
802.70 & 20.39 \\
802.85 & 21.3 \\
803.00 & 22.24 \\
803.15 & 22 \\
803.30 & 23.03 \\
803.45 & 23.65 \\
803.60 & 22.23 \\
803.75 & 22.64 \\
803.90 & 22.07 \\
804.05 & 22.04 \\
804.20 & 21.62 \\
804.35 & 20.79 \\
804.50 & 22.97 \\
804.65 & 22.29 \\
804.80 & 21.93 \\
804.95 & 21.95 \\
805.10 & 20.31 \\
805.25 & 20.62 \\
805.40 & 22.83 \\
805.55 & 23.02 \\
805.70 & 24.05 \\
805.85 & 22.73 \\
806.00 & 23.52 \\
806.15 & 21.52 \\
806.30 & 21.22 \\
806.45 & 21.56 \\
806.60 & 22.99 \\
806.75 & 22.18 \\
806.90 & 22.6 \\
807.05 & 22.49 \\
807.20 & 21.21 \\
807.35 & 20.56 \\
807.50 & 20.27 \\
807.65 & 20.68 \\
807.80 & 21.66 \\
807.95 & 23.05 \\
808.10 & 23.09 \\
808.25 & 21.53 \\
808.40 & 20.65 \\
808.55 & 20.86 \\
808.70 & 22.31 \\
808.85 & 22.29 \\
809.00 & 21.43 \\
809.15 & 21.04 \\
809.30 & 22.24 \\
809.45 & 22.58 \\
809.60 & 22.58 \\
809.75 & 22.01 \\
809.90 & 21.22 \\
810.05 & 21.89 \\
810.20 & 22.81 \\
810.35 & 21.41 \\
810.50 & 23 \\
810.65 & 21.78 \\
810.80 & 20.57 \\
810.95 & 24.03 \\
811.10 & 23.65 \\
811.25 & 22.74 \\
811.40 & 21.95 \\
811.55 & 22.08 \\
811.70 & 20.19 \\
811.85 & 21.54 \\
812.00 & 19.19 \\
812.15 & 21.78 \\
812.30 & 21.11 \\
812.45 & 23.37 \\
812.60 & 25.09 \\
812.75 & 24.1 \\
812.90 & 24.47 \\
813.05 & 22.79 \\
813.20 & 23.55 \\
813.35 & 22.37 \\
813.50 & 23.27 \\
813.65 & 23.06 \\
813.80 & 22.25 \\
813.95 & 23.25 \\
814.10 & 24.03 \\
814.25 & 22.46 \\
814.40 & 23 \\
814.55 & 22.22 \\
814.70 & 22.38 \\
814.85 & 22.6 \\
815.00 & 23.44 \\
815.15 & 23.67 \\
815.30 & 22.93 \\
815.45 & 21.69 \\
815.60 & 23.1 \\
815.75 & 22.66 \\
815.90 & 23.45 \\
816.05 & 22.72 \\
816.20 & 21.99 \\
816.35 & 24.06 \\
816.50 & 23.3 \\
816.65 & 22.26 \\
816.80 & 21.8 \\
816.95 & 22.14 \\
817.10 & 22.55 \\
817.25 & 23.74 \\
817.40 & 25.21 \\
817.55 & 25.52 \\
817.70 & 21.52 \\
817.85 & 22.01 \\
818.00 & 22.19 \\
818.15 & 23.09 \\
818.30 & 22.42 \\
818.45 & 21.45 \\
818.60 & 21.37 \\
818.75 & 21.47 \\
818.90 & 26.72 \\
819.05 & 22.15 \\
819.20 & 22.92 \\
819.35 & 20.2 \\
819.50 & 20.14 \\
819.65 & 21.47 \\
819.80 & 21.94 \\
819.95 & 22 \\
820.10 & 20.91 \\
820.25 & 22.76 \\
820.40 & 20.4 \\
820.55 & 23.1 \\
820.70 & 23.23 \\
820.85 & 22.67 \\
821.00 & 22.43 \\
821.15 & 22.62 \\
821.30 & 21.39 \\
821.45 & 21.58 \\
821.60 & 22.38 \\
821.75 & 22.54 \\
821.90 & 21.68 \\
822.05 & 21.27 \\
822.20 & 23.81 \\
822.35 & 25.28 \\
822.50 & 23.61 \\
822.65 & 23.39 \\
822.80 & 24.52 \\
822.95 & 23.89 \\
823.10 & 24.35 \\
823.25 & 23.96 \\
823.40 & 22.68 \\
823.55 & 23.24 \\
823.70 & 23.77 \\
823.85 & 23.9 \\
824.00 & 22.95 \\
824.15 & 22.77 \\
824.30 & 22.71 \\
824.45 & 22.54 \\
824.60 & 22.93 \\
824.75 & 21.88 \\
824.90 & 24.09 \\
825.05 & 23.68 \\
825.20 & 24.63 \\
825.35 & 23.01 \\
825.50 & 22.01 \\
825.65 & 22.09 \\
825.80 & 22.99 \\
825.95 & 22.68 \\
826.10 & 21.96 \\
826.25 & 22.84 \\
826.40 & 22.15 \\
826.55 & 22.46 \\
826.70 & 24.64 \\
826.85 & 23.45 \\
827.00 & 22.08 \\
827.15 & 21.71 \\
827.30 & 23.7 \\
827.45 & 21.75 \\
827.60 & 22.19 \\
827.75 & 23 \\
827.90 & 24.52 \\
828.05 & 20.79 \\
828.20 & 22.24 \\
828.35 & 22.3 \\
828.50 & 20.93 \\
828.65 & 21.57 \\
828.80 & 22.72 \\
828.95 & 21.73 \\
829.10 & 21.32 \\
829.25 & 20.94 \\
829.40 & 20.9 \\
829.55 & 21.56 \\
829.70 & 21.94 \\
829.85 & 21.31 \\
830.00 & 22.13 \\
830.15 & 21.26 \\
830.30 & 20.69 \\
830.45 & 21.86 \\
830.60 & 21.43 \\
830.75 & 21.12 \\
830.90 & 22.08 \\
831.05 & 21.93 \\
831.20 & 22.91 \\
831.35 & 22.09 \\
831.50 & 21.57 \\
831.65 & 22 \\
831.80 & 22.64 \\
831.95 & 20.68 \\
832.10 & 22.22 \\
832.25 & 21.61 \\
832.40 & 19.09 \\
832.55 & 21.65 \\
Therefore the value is 827.90 nm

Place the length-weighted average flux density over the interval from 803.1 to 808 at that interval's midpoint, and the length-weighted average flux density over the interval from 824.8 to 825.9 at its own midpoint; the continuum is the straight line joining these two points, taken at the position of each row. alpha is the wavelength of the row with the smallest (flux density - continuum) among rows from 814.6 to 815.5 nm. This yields 815.45 nm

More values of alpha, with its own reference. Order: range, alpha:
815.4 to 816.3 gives 815.45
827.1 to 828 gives 827.15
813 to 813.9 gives 813.80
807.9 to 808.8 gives 808.40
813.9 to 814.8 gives 814.55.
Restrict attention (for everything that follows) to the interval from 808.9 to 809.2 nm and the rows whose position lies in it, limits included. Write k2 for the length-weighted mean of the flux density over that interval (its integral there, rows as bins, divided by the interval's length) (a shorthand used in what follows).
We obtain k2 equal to 21.3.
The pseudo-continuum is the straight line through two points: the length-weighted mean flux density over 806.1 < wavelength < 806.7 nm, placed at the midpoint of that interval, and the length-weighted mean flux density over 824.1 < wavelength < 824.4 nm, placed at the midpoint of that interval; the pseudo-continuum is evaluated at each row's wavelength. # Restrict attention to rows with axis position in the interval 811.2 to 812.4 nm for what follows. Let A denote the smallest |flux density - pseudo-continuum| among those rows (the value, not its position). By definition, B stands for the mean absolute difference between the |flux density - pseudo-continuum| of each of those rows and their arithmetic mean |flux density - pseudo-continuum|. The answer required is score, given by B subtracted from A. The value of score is -0.7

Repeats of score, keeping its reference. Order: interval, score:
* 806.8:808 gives -0.1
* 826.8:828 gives -0.2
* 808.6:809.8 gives -0.2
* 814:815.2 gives -0.5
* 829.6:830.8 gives 0.5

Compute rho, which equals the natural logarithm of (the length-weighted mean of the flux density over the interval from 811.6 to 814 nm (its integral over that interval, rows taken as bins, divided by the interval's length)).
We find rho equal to 3.12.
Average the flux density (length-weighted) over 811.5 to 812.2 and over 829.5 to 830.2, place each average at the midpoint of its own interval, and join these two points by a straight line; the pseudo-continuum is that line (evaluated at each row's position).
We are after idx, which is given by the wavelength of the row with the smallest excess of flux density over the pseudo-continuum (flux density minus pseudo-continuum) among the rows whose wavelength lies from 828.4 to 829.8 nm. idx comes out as 829.40 nm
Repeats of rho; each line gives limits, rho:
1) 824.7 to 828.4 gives 3.13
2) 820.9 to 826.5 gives 3.13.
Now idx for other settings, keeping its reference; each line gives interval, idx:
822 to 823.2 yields 822.05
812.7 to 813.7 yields 813.35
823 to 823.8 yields 823.40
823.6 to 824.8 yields 824.75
